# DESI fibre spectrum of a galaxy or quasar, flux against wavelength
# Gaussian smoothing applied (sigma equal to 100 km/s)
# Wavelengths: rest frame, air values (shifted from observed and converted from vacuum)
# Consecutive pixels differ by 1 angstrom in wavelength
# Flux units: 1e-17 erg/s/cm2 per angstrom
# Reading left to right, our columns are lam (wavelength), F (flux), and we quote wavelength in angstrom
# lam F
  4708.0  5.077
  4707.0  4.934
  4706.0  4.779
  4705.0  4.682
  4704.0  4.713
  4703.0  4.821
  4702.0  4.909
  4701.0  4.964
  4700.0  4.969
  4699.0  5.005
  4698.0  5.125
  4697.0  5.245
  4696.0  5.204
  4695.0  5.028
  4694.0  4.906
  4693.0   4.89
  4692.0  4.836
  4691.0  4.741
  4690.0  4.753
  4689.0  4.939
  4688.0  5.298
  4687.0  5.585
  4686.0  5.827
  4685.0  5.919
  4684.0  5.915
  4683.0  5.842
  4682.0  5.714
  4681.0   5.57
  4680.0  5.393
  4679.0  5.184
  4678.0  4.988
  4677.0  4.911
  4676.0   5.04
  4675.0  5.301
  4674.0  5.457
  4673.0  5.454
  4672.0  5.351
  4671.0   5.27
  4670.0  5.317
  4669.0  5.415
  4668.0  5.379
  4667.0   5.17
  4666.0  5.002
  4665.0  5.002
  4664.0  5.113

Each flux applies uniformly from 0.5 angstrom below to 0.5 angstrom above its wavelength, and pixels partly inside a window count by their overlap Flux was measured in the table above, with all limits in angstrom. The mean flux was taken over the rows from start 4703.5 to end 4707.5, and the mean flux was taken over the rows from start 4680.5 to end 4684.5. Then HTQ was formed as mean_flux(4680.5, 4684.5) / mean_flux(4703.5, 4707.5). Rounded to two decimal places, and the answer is 1.21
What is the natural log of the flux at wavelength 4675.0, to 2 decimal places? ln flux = 1.67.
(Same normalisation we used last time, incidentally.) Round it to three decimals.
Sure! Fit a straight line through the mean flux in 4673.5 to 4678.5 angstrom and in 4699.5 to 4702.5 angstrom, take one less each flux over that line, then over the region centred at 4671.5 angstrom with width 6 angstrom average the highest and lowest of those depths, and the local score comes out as -0.038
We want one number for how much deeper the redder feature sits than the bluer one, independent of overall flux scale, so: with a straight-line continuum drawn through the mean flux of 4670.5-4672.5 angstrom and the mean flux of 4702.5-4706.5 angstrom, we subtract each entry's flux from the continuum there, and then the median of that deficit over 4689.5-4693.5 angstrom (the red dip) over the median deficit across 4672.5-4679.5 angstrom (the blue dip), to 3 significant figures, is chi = -155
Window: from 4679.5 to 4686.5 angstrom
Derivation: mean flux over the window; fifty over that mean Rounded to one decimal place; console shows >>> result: 8.7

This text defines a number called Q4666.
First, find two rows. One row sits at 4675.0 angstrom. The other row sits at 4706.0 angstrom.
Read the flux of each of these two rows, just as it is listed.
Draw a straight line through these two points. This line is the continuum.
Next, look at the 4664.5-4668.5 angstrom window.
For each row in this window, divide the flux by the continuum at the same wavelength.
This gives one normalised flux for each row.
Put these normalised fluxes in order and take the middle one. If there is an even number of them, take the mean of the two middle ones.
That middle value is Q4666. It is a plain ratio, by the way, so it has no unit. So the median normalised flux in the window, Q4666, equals 0.93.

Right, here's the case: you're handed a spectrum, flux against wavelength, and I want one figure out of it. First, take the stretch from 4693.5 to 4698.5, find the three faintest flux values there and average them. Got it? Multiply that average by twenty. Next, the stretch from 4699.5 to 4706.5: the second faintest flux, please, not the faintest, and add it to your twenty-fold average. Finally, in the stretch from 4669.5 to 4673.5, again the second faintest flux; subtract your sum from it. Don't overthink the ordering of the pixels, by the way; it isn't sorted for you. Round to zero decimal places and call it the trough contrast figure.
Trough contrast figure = -100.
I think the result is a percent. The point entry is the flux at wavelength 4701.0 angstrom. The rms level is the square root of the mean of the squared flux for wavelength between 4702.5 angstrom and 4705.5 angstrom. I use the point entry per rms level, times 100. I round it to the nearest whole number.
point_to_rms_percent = 105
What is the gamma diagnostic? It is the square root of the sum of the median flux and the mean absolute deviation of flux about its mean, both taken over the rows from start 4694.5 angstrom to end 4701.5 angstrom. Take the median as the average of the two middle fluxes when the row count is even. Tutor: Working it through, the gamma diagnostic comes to 2.26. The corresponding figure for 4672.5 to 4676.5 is 2.35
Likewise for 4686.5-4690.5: 2.33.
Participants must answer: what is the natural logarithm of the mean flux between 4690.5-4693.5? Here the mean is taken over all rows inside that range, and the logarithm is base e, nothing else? 1.57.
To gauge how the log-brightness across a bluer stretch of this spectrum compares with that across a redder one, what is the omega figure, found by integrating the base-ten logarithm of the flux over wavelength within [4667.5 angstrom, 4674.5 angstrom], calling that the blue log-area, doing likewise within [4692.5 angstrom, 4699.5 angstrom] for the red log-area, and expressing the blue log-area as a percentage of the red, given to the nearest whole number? 104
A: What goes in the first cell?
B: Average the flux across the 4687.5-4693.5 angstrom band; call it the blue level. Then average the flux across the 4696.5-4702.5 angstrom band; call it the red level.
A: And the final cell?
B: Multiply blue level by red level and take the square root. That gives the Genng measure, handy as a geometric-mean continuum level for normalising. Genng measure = 4.97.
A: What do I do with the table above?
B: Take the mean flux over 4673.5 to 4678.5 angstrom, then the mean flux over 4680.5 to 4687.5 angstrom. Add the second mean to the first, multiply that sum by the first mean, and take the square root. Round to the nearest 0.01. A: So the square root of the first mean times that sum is 7.49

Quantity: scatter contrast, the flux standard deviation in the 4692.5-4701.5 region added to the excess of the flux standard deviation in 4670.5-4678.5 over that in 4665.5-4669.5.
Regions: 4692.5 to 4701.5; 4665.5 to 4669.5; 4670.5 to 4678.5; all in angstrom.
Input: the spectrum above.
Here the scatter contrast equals 0.15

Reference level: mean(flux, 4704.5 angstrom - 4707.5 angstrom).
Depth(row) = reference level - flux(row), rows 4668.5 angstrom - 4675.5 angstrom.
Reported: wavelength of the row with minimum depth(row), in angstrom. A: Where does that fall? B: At 4674.0 angstrom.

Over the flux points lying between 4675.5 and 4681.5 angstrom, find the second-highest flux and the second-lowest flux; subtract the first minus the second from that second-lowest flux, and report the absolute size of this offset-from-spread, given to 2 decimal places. 4.58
